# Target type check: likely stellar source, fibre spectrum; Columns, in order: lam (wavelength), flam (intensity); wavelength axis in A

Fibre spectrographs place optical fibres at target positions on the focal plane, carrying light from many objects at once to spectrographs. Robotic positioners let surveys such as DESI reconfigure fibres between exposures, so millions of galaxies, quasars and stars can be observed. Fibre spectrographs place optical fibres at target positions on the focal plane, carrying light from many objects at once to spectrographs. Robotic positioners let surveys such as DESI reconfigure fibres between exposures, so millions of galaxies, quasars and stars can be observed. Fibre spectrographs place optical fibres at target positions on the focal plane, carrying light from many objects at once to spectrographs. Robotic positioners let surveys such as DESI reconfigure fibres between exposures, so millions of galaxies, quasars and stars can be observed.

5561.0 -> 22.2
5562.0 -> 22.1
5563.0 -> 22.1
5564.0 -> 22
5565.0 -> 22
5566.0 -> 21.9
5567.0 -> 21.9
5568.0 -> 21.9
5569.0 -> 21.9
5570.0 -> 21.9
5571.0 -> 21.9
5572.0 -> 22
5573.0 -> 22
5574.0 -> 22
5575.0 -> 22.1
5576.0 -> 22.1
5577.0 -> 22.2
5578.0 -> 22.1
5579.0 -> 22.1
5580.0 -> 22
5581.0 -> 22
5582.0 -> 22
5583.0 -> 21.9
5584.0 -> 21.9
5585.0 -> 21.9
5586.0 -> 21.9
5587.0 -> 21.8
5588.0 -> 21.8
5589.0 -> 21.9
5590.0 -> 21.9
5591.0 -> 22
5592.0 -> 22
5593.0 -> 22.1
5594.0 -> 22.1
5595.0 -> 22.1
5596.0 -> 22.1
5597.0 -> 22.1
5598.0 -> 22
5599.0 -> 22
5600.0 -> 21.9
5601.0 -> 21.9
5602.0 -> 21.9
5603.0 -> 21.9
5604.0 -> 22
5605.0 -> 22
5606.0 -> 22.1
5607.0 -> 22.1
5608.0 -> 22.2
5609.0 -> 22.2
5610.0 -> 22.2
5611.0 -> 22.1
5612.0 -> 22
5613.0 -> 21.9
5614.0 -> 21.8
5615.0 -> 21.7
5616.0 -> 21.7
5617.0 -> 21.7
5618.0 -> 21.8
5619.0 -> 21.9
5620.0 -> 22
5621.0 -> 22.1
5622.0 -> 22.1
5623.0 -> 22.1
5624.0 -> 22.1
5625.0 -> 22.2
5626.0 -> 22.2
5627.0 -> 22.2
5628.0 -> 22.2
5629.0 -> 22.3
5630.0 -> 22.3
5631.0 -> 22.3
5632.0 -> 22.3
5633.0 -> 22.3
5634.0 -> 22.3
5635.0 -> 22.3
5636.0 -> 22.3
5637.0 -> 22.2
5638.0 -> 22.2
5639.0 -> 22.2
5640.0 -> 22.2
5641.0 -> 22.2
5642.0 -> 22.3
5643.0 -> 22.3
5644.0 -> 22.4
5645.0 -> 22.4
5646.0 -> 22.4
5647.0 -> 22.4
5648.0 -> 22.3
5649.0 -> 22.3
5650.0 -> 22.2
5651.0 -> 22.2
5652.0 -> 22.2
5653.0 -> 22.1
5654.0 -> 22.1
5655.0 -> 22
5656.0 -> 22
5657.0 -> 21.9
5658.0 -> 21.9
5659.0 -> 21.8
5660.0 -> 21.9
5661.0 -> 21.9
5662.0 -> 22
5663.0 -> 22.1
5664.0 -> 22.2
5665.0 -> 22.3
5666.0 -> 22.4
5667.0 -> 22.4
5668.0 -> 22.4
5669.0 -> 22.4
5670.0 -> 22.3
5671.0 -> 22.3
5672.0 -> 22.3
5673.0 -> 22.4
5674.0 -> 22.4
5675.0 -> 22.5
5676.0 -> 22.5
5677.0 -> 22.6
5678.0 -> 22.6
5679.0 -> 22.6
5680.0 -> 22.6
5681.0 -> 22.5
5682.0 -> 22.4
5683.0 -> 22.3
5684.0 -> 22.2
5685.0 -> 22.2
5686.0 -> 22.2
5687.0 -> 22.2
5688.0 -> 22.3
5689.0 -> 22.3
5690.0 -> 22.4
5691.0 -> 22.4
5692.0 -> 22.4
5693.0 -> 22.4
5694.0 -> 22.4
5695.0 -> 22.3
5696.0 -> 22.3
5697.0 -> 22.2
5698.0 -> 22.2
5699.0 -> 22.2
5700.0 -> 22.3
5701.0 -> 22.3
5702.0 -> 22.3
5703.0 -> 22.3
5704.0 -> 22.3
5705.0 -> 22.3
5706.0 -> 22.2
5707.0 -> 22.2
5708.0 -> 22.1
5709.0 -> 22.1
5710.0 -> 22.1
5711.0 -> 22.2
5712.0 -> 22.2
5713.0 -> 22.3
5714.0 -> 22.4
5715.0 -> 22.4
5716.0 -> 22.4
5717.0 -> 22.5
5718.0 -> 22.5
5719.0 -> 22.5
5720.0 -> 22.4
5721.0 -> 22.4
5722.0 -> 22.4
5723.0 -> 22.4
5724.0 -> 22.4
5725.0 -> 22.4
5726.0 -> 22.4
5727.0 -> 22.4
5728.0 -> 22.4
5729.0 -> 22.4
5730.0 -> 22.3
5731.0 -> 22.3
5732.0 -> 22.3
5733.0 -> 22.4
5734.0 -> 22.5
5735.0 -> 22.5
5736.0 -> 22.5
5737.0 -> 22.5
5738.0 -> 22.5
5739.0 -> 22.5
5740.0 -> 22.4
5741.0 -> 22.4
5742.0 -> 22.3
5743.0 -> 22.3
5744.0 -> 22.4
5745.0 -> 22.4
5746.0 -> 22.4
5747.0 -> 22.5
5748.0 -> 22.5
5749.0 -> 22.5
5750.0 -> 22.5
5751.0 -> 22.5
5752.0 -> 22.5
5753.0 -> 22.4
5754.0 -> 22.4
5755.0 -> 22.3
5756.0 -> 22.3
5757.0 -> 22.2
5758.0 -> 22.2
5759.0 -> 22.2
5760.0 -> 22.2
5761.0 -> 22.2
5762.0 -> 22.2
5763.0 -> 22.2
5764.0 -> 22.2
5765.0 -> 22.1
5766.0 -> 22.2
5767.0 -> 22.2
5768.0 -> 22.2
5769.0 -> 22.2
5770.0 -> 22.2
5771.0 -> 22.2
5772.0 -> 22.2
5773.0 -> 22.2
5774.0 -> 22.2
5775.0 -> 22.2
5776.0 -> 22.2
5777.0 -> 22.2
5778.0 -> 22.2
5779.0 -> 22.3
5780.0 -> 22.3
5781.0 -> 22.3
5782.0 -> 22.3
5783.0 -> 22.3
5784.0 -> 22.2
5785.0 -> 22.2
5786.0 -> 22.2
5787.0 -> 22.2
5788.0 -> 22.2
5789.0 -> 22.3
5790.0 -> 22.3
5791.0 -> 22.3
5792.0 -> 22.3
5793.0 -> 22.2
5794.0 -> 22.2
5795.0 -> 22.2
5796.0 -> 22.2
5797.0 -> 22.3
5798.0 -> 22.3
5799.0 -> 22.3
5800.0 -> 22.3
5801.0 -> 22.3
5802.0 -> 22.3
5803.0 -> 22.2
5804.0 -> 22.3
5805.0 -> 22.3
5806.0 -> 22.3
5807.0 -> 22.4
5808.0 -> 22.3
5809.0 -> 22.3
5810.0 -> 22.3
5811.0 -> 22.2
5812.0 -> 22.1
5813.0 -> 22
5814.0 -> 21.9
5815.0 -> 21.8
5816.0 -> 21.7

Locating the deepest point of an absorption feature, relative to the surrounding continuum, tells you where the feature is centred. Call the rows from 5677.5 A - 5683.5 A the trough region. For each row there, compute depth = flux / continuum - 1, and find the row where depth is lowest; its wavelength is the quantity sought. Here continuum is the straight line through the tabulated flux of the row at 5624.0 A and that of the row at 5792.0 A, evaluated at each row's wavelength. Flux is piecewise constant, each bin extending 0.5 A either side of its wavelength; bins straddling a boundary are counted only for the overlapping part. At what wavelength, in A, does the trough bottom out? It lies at 5683.0 A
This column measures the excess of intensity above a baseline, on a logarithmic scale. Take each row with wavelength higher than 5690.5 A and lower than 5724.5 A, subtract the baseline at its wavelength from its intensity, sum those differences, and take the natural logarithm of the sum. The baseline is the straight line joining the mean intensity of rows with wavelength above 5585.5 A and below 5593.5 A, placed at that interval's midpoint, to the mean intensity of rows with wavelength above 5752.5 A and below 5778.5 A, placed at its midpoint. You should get 1.9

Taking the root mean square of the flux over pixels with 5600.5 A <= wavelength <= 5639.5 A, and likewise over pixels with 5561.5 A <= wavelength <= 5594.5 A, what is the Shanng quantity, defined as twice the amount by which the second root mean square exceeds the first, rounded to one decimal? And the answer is -0.2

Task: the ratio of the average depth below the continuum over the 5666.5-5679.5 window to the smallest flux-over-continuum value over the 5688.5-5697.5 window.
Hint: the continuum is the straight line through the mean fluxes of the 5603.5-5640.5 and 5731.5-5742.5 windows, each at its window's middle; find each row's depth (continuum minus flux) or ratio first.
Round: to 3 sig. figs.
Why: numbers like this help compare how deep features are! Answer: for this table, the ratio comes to -0.189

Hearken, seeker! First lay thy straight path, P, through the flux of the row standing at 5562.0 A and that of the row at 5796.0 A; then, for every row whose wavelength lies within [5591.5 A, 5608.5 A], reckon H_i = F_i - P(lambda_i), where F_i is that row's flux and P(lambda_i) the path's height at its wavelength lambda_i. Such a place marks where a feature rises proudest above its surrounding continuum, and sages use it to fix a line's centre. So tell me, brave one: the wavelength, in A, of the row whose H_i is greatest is 5608.0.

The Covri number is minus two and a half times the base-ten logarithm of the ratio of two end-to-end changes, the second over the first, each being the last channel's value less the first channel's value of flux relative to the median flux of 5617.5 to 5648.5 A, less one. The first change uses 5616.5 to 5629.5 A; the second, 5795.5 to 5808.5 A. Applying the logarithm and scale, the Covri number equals 1.9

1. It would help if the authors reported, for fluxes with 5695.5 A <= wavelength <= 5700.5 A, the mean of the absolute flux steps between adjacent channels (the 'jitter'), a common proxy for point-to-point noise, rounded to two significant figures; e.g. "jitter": 0.050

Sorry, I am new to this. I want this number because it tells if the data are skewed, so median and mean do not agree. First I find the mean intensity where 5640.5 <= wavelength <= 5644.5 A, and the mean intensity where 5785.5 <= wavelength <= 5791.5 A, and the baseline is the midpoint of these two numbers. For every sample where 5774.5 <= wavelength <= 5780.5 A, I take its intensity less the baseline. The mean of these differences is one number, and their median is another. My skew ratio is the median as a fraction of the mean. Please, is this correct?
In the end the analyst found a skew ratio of 1.8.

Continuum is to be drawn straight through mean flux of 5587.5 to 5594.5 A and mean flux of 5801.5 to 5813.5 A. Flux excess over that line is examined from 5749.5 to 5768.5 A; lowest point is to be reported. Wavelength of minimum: 5765.0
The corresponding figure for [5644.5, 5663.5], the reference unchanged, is 5659.0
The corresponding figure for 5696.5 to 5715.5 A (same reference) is 5710.0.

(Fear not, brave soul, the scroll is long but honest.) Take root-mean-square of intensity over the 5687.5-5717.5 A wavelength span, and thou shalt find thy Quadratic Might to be 22.3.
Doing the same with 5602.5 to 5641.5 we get 22.1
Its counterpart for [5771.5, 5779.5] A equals 22.2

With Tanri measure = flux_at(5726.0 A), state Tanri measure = 22.4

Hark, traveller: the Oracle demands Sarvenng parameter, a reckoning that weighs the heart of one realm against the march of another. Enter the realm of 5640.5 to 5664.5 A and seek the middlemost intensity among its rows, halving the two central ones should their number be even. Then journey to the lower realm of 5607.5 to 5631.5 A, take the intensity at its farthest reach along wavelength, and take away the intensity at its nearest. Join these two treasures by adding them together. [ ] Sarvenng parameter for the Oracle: 22.3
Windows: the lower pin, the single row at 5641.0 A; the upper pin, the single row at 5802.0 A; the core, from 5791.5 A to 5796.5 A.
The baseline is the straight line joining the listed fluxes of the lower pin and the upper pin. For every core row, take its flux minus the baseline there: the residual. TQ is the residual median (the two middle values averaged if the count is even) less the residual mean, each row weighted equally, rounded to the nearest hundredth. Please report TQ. -0.02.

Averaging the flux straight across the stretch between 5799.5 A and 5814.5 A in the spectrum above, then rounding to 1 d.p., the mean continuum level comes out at 22.2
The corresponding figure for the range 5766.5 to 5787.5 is 22.2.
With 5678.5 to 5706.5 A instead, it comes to 22.3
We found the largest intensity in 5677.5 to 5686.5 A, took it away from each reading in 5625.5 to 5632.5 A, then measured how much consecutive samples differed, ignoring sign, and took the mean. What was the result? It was 0.017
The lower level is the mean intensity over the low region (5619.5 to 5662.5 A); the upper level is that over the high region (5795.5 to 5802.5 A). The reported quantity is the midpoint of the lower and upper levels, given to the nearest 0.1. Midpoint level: 22.2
